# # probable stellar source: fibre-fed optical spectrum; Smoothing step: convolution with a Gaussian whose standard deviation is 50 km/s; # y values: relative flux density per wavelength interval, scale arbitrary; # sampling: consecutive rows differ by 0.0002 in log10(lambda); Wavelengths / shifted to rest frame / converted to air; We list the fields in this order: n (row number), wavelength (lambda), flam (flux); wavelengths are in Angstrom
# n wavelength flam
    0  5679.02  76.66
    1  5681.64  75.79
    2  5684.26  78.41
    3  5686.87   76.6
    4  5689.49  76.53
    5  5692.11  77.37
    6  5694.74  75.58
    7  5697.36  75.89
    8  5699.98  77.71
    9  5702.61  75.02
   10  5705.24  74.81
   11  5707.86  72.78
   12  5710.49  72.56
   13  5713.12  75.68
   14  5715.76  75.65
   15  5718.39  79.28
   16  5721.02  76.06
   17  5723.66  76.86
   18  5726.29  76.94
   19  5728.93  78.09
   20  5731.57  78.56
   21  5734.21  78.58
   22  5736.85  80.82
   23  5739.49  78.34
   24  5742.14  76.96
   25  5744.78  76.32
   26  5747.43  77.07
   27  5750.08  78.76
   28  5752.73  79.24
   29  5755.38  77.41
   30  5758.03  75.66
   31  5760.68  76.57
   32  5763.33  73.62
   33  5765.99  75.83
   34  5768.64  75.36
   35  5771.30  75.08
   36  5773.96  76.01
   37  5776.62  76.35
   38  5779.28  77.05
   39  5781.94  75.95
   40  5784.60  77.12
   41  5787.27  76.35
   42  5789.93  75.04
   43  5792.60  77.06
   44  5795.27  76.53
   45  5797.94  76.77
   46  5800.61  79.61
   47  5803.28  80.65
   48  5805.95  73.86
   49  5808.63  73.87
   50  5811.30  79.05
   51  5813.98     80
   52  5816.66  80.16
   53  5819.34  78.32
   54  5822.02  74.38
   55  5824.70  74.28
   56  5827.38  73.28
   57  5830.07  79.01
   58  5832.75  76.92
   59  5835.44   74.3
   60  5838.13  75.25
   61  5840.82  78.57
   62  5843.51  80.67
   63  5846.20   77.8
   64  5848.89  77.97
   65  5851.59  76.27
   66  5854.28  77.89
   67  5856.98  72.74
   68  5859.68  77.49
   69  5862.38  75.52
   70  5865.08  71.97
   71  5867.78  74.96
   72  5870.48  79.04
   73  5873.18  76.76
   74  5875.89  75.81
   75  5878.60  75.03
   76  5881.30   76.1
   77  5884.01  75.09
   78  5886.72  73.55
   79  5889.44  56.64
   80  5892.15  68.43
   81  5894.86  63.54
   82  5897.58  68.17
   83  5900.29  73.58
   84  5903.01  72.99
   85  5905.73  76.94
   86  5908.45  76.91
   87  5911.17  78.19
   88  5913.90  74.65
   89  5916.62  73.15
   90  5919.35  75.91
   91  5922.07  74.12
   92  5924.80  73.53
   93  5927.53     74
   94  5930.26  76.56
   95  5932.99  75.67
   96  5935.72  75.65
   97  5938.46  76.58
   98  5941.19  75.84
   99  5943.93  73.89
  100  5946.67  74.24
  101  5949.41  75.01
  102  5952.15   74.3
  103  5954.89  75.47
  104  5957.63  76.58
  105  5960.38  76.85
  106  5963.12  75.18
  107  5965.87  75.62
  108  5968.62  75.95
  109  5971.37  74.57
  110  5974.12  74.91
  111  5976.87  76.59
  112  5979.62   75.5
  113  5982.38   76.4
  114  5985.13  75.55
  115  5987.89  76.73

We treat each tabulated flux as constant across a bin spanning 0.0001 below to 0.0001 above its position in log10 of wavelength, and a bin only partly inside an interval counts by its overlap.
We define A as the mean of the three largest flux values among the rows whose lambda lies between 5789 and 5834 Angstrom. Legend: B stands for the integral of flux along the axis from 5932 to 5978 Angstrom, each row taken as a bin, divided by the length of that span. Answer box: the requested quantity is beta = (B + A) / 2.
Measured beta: 77.9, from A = 80.3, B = 75.5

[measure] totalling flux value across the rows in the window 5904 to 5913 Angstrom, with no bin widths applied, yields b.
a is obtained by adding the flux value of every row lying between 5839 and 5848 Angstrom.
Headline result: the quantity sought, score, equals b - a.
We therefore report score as -5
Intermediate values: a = 237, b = 232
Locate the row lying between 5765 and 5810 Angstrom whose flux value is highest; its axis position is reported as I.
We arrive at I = 5803.28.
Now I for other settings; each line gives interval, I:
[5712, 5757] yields 5736.85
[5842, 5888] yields 5843.51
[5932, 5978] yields 5960.38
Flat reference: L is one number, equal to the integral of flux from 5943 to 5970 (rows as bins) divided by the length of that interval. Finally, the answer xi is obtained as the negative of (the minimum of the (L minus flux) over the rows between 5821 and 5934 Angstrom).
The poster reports 5.3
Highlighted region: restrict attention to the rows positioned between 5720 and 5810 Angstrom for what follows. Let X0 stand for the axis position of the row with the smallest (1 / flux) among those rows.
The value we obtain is 5736.85 Angstrom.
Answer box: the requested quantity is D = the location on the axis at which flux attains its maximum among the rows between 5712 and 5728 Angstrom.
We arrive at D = 5718.39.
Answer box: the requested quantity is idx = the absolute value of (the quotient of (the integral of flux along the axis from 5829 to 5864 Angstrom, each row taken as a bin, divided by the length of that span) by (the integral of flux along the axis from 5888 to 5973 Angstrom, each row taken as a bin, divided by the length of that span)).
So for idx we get 1.041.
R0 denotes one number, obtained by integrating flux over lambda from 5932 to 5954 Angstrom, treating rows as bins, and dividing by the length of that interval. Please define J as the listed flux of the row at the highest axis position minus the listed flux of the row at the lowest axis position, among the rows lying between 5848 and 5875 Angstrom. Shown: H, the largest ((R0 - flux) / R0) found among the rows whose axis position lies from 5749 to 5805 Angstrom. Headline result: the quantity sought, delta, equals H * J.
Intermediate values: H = 0.020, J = -1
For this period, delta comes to -0.02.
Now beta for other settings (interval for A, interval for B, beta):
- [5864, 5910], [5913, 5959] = 76.3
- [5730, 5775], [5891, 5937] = 76.6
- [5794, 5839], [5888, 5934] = 76.4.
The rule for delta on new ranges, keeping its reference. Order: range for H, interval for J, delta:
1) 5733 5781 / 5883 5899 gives -0.14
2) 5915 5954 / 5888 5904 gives 0.43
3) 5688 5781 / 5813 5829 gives -0.23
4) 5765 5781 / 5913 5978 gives 0.00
